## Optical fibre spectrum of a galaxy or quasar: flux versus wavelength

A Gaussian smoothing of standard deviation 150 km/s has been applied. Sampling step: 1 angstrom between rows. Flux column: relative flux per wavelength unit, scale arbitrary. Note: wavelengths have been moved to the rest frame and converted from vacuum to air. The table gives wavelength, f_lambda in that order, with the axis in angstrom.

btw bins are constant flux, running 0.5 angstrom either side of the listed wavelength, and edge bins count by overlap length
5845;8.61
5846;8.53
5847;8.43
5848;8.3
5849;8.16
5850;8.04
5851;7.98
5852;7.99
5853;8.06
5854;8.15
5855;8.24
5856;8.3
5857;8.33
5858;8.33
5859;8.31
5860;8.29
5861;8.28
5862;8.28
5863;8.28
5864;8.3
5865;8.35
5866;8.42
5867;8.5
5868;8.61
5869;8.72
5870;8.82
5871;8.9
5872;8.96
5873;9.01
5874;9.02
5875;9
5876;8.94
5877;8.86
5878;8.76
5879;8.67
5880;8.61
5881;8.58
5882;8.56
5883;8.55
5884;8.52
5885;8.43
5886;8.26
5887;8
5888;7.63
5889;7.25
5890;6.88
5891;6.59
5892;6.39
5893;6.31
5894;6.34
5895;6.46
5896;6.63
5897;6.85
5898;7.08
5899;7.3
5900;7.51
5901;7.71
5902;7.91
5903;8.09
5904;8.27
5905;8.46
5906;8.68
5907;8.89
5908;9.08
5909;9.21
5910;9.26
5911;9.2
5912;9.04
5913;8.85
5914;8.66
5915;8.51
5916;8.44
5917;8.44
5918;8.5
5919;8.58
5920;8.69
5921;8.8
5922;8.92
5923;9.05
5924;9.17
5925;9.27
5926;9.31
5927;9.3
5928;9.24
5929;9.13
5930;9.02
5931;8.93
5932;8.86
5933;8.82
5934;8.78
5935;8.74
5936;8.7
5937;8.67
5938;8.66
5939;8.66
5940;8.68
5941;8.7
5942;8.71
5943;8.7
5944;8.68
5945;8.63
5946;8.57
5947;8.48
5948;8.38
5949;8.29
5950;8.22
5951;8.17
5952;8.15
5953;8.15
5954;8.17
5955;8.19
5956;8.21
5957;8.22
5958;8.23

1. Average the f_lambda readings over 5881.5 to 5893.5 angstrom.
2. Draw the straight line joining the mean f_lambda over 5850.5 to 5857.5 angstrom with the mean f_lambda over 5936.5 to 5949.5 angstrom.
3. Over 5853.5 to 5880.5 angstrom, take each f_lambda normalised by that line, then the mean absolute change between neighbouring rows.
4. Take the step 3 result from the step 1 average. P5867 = 7.61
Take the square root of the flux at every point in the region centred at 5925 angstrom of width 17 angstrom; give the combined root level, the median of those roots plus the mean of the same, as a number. 5.98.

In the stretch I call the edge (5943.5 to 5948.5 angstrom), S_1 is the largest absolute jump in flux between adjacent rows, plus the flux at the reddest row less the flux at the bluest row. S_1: -0.20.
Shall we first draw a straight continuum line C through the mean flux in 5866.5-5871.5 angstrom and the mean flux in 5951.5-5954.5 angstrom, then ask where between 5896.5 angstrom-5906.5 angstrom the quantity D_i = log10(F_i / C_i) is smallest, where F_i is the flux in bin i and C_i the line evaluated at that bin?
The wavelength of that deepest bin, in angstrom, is 5897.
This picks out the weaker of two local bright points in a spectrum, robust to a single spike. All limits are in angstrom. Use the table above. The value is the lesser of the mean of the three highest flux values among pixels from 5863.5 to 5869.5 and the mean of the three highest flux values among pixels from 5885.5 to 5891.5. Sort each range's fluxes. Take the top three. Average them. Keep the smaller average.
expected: 8.0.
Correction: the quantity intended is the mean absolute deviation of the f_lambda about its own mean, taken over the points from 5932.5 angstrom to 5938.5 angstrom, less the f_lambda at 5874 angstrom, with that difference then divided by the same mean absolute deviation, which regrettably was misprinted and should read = -174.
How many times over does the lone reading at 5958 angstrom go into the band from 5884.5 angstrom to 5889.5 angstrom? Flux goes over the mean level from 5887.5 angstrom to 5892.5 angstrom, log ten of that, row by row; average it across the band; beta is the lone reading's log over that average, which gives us 1.3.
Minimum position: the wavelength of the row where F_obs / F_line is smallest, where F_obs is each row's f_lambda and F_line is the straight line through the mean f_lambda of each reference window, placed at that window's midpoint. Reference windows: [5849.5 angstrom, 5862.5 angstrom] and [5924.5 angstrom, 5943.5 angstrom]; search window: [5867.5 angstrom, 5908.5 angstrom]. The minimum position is 5893 angstrom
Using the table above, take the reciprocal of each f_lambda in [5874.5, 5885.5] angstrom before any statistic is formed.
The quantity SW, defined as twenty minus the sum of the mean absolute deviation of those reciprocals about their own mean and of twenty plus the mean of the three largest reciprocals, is -0.120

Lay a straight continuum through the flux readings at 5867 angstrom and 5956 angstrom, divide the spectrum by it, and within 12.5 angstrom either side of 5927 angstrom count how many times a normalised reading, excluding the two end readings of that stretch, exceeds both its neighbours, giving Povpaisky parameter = 1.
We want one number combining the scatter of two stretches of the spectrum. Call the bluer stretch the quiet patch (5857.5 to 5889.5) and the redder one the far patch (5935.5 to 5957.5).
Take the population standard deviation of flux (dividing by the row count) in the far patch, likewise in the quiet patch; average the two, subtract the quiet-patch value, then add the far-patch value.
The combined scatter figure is 0.15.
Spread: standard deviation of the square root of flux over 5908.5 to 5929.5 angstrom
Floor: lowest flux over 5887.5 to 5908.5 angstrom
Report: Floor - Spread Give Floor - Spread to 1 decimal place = 6.3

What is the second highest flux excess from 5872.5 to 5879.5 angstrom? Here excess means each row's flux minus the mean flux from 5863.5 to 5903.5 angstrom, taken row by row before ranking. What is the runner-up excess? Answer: 1.0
